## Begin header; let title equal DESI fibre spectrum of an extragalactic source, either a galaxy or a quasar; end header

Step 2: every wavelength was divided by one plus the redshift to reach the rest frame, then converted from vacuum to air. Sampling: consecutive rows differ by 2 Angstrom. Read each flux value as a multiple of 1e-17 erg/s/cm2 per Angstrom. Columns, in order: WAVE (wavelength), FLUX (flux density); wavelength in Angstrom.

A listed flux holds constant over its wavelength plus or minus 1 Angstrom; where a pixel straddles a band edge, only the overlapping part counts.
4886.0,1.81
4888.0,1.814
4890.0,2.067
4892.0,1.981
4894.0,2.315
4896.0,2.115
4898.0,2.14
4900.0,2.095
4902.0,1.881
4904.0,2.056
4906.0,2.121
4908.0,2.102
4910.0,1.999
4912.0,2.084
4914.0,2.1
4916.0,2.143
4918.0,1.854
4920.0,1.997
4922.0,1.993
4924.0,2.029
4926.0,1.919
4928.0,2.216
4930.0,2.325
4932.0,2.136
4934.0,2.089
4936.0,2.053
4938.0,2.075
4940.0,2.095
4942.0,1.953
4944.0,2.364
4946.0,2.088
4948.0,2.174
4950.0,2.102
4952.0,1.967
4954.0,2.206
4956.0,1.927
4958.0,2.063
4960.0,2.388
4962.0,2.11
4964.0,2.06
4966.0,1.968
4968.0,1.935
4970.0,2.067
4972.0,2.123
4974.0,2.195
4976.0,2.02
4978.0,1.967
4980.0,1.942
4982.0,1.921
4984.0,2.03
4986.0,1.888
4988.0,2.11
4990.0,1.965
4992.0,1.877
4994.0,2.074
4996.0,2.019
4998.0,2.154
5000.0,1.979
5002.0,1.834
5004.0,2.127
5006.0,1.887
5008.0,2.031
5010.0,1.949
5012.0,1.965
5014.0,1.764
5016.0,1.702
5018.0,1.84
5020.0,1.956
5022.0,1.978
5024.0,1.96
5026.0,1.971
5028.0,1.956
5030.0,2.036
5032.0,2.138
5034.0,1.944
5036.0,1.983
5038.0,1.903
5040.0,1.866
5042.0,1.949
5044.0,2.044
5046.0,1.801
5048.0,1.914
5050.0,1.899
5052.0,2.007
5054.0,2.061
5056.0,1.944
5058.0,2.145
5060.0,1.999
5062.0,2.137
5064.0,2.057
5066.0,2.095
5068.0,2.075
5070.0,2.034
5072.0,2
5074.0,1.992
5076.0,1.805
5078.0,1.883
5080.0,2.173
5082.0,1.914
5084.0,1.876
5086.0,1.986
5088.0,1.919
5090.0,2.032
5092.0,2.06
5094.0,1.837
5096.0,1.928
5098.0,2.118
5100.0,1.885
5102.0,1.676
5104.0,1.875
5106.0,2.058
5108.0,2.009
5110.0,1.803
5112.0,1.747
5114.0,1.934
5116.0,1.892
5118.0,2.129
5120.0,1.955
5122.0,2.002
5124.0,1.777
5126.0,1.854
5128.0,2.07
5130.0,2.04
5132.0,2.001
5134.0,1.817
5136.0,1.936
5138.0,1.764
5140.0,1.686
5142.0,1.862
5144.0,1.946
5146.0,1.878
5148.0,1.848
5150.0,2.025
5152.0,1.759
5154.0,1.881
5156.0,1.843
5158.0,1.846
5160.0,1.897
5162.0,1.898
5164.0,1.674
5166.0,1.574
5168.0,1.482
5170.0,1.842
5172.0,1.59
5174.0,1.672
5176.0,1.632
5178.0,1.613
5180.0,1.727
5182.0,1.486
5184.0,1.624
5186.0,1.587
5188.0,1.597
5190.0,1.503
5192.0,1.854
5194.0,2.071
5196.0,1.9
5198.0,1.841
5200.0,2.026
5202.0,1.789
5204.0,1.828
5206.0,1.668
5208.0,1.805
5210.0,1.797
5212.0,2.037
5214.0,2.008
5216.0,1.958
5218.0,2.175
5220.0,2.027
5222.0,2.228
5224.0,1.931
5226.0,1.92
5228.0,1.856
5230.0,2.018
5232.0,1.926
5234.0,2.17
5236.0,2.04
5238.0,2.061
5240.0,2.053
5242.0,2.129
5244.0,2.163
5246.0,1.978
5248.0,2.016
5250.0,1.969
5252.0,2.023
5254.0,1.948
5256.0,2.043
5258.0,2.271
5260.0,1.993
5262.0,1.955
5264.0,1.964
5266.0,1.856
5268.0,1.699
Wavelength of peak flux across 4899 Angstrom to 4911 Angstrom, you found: 4906.0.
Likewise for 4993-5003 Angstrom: 4998.0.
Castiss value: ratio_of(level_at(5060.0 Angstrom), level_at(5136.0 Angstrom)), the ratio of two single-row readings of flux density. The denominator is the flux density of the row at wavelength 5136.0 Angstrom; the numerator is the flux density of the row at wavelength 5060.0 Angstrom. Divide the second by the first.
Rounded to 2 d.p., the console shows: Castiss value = 1.03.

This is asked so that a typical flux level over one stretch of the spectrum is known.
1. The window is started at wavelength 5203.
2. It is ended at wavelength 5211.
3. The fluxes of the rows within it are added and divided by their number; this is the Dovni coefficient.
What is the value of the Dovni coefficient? 1.77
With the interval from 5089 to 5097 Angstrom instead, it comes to 1.96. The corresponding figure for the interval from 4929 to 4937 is 2.15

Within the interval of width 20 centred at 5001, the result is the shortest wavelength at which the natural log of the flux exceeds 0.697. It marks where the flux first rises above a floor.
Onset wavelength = 4994.0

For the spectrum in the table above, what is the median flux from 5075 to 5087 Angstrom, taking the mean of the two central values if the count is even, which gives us 1.90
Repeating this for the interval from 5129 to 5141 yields 1.88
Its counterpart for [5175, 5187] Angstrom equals 1.62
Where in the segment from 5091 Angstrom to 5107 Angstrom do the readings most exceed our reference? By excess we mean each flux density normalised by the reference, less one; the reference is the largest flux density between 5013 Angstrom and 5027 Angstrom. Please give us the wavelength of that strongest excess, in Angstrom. 5098.0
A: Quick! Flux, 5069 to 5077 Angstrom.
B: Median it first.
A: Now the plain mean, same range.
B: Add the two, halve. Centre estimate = 1.98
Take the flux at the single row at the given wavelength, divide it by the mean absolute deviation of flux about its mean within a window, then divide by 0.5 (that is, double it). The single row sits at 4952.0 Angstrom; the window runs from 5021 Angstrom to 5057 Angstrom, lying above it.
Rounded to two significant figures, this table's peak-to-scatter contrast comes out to 70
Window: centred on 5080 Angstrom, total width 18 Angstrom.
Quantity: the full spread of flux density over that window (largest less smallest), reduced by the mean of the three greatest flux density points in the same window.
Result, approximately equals -1.69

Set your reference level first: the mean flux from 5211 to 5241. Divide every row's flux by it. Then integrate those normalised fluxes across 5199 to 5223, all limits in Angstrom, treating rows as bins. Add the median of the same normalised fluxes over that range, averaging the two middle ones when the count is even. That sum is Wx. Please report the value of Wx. 24.0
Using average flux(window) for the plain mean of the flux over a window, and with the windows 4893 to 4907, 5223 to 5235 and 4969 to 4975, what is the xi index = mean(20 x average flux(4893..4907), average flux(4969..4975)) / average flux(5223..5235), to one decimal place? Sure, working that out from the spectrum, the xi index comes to 11.2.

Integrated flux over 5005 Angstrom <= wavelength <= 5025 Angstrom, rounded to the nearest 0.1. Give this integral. 38.1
